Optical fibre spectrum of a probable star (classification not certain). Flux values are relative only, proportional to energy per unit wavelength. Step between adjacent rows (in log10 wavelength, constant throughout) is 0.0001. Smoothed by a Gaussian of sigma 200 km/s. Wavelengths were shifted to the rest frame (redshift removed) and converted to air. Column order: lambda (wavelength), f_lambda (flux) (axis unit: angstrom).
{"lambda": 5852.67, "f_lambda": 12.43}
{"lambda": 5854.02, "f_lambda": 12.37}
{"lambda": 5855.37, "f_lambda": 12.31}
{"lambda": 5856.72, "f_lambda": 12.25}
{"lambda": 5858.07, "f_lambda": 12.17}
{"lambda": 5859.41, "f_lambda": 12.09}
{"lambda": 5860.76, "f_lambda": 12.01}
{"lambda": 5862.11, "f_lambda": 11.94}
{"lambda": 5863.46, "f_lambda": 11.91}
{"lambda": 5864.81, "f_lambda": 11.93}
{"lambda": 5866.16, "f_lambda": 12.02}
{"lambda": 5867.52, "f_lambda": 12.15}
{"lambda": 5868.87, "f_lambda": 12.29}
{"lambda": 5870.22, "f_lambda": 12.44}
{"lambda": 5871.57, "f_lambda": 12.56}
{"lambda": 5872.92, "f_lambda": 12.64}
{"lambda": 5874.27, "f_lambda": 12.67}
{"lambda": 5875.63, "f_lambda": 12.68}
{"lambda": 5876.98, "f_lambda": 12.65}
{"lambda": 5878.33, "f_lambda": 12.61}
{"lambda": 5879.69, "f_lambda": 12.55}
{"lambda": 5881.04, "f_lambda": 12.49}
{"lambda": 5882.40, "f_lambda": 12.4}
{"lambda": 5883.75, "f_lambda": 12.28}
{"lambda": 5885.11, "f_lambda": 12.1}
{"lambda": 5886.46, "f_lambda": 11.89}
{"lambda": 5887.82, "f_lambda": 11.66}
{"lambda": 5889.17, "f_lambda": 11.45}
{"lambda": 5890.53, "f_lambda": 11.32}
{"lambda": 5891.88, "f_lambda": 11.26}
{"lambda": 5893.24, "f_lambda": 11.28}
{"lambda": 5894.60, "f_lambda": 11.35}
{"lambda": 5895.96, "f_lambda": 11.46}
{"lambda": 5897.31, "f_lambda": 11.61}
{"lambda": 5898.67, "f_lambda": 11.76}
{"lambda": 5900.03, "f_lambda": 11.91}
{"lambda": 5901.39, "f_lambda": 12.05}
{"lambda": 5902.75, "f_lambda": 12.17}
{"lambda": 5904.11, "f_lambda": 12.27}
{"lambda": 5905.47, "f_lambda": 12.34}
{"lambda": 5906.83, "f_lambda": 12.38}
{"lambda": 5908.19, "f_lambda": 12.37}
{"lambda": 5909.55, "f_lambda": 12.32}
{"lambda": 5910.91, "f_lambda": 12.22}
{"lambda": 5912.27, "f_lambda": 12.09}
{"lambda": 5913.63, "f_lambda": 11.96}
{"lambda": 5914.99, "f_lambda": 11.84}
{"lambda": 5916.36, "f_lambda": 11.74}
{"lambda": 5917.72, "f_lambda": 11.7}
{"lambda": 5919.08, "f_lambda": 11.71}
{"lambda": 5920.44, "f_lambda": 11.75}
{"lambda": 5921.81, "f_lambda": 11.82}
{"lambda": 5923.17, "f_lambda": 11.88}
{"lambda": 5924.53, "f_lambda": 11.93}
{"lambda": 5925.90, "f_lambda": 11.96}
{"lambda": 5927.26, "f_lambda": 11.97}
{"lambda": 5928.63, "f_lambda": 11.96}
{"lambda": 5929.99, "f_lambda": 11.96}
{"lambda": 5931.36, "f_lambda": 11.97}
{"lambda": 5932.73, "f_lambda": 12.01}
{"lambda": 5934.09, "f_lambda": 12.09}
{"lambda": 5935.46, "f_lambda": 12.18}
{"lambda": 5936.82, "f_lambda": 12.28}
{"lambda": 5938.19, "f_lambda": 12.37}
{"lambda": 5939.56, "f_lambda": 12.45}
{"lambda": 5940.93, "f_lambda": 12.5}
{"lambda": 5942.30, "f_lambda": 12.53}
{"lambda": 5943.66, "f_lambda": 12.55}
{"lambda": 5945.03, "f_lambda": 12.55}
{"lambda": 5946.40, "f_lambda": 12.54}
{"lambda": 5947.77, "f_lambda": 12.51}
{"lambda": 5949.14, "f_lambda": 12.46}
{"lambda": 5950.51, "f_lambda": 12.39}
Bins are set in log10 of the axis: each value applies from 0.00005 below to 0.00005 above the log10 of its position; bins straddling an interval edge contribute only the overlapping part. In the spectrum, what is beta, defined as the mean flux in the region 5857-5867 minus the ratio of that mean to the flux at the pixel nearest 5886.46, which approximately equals 11.0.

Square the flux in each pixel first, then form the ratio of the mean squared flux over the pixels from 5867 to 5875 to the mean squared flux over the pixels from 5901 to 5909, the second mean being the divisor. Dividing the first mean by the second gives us 1.03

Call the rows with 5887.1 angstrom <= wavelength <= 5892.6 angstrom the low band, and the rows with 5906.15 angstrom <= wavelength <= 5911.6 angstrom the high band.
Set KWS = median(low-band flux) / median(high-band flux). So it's 0.92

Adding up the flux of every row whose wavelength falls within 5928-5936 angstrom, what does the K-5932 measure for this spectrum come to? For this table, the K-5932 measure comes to 72.2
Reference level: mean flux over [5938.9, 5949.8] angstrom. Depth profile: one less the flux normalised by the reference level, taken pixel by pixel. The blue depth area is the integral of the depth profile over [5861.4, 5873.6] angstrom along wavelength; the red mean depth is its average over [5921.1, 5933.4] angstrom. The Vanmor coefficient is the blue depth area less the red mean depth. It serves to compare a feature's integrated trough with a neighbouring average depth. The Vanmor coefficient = 0.25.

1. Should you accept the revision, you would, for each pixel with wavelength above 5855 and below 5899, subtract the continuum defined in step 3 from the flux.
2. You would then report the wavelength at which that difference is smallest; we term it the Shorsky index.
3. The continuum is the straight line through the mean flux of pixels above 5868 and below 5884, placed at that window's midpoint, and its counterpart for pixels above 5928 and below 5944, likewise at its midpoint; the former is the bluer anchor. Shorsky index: 5891.88 angstrom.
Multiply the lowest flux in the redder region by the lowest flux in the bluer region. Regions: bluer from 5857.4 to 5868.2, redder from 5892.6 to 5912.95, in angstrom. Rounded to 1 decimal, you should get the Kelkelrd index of 134.3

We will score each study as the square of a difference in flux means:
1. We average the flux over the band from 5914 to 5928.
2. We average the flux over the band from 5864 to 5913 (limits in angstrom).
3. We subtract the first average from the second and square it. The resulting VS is 0.07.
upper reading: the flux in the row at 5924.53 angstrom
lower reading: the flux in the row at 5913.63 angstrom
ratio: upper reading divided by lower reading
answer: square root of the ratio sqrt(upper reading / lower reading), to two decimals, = 1.00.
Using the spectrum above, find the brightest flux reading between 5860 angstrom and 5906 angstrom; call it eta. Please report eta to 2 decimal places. 12.68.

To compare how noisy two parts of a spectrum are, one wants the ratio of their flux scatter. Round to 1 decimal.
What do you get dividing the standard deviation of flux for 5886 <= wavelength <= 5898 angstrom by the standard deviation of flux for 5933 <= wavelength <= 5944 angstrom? 1.2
